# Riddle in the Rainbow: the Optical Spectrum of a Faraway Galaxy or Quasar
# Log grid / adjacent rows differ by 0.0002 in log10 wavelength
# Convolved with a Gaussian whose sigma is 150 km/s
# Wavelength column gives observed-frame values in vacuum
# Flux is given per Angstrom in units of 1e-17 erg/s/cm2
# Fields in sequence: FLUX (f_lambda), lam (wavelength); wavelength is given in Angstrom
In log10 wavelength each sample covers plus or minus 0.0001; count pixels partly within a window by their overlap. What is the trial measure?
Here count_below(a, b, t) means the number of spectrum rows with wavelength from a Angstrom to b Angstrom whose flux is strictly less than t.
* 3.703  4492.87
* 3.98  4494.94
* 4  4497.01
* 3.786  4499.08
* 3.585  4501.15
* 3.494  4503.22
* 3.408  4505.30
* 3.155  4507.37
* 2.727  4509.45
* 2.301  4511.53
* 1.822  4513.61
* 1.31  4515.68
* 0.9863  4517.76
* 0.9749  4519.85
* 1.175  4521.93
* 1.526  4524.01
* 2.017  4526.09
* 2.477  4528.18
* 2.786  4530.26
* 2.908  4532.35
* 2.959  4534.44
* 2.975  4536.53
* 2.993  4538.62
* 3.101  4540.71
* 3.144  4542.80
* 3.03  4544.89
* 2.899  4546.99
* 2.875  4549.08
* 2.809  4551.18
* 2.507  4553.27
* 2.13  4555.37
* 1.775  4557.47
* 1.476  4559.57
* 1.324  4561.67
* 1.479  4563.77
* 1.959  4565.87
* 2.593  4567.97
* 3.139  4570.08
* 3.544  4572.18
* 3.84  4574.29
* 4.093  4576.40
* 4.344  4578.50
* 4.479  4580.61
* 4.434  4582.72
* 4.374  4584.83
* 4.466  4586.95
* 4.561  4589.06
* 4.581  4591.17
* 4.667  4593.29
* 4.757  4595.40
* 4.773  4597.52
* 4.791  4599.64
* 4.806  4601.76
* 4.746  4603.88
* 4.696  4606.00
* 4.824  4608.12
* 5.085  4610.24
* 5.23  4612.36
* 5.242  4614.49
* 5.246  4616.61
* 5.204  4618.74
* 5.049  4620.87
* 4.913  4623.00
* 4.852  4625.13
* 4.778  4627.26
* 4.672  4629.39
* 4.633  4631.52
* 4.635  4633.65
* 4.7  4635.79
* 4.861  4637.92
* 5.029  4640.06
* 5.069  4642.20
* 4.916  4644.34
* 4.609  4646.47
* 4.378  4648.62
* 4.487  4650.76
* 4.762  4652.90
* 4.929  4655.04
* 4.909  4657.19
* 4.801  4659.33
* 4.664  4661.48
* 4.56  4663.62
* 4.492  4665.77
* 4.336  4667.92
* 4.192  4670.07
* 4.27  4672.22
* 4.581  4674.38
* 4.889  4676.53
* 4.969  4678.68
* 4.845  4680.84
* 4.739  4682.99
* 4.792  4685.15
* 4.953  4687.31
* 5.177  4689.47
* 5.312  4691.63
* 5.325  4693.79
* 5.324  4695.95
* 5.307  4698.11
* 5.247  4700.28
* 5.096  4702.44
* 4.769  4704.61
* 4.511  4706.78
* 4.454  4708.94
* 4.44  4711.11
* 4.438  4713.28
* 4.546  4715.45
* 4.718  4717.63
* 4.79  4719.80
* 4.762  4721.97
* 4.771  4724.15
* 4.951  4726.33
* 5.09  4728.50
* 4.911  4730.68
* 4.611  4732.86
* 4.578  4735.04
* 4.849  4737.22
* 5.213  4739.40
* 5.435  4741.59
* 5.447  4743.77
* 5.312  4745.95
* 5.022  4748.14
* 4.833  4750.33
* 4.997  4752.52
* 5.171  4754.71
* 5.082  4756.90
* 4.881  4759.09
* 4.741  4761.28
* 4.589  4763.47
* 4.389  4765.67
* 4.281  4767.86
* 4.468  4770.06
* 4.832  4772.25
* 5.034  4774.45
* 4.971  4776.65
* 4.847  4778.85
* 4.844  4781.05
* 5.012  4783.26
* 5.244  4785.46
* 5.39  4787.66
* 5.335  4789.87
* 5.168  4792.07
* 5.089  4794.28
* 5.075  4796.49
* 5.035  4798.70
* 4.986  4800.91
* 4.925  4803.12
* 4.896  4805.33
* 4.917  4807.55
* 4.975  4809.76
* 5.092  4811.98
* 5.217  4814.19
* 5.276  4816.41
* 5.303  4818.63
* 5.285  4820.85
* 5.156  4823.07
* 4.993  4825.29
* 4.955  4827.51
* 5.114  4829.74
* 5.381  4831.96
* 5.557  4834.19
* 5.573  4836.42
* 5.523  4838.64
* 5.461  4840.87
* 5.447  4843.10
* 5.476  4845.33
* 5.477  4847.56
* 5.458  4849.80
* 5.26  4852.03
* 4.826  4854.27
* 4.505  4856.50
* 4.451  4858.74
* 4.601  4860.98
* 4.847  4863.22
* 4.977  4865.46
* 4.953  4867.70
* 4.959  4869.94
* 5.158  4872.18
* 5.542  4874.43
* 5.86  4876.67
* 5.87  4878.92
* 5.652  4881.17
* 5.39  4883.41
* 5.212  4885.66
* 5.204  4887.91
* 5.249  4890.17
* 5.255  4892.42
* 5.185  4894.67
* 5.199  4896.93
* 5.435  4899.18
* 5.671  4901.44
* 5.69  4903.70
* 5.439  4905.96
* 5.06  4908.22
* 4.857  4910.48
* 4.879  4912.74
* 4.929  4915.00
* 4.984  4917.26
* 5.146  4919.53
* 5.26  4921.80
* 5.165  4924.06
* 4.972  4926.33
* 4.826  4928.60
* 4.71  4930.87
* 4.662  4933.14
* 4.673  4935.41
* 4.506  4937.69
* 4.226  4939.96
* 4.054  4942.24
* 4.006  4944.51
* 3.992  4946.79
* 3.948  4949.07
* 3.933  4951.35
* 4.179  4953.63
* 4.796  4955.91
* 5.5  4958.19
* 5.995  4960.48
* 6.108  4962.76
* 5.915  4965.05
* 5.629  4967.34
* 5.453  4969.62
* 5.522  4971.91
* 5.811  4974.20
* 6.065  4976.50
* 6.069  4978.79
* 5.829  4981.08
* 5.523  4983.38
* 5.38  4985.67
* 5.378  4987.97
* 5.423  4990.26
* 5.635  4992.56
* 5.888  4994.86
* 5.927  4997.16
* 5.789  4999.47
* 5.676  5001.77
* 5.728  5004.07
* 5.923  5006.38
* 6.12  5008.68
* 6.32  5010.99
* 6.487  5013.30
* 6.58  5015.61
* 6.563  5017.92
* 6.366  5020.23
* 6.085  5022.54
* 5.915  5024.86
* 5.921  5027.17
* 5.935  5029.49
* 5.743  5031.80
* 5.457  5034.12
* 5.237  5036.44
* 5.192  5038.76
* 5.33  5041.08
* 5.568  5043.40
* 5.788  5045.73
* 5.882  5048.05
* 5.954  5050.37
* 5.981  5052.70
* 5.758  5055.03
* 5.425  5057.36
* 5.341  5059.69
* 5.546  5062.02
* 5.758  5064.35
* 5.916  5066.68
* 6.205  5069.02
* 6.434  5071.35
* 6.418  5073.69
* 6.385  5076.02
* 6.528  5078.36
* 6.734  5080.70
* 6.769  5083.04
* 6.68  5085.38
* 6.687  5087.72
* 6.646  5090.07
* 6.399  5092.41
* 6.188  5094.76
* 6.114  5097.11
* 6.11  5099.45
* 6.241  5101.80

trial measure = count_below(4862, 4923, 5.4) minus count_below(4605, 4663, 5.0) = 0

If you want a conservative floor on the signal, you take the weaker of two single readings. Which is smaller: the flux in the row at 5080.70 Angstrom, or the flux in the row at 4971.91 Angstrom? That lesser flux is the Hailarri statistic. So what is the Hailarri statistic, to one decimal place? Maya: 5.5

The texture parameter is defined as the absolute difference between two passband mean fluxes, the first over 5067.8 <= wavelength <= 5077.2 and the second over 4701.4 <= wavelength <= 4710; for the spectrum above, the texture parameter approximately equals 1.7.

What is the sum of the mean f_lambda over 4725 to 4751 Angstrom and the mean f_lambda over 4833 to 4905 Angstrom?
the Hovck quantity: 10.3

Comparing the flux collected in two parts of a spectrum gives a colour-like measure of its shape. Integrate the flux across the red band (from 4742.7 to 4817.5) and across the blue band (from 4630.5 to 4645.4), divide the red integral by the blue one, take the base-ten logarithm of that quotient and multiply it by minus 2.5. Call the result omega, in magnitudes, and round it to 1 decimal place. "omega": -1.8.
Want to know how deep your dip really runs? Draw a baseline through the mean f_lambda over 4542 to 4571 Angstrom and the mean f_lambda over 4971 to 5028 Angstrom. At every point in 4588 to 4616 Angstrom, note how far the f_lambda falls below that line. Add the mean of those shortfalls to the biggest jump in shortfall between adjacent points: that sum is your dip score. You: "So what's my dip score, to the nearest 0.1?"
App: -1.9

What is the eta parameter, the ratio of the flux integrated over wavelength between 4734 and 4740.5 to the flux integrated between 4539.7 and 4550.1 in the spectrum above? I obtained 1.01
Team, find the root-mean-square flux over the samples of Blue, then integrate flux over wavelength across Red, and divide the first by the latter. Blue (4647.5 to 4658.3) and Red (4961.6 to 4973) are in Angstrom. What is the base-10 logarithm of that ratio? -1.14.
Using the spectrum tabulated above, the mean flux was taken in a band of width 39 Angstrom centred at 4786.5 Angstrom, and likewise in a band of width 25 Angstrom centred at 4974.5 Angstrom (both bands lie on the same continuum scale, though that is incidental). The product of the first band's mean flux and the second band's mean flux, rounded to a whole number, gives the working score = 29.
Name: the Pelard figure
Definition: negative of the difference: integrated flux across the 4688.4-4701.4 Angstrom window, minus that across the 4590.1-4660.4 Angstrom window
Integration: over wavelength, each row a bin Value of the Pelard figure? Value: 271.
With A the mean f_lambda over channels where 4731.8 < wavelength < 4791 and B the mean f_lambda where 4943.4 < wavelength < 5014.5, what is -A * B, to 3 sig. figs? -27.1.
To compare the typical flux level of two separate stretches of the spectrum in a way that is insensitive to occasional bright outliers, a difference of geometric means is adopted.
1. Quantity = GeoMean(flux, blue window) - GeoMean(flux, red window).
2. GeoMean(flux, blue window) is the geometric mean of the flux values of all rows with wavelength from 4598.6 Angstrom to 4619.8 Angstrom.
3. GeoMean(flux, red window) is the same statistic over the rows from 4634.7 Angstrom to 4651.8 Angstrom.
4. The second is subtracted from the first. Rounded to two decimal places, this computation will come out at 0.23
